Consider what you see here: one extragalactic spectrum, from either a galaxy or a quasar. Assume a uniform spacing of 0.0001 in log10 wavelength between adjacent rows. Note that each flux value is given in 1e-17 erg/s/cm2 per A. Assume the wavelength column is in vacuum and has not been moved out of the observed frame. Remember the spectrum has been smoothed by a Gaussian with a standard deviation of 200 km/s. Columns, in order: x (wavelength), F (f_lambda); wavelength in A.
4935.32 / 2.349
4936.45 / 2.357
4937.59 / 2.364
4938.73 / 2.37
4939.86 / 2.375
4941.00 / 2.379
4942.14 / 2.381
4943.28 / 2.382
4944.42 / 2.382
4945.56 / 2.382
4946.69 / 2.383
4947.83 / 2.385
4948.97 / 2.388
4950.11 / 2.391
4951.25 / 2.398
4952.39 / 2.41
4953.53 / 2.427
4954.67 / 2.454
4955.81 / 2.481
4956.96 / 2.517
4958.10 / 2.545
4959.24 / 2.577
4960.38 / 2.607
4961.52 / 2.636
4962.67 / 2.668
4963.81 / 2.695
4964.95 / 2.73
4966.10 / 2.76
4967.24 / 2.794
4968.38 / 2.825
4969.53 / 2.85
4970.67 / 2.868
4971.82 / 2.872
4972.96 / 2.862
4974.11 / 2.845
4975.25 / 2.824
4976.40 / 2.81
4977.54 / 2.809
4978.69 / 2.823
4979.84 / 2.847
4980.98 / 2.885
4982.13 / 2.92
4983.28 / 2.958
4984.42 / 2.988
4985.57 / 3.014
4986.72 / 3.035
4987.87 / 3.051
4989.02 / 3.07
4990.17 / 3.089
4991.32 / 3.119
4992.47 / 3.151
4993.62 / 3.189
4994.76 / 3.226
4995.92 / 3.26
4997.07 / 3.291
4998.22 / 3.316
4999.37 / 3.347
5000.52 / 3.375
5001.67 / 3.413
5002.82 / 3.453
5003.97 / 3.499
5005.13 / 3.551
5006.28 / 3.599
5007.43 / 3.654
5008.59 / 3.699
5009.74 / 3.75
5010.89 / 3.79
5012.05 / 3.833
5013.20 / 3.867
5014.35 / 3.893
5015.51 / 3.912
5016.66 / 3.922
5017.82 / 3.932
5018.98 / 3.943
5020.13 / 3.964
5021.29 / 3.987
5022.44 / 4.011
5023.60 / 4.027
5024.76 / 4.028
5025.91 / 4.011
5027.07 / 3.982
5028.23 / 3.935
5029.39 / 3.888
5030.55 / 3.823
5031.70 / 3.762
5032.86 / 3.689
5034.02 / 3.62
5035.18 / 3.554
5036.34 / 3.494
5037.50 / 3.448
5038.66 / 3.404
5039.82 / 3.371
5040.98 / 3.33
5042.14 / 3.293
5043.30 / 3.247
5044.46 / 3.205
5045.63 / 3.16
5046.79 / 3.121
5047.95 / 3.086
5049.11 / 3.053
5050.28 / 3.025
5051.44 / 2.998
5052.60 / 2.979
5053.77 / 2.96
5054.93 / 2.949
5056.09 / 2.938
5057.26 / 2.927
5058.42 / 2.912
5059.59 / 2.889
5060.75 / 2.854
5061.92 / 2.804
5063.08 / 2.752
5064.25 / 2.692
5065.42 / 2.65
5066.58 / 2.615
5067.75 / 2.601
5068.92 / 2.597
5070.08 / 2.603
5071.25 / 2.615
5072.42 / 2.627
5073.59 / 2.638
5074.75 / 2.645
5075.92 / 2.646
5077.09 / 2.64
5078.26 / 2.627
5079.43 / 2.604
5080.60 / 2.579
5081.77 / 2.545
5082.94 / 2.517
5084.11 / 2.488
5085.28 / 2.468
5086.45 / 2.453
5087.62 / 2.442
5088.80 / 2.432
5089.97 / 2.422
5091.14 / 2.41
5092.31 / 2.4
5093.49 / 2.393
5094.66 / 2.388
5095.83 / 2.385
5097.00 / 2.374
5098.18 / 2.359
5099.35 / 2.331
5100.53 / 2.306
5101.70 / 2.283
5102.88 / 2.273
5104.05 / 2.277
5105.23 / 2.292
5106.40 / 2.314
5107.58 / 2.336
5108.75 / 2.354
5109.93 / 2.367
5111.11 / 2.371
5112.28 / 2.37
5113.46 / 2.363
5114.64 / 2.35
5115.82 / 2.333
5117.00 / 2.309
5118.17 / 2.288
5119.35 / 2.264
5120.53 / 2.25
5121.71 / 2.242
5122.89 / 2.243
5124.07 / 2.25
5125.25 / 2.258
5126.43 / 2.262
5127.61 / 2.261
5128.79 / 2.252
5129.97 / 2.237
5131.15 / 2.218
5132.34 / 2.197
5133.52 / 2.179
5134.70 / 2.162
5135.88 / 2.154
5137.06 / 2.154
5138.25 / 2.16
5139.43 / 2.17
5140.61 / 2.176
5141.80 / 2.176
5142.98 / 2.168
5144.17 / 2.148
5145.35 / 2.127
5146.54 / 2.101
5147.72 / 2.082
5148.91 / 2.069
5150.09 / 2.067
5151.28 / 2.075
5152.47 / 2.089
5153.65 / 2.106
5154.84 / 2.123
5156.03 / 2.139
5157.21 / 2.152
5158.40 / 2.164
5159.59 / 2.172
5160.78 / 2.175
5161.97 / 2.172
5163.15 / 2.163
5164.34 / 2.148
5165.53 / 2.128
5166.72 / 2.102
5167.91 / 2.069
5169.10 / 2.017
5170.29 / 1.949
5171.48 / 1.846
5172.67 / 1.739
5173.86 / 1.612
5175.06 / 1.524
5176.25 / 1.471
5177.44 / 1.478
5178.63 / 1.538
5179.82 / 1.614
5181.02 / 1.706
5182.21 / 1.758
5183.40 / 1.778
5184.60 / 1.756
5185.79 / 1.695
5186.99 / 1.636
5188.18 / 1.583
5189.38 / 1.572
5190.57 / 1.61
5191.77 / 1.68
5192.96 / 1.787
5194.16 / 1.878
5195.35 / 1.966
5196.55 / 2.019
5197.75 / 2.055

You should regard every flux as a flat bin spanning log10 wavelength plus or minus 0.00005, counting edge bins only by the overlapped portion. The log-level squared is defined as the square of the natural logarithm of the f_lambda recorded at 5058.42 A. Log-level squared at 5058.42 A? 1.1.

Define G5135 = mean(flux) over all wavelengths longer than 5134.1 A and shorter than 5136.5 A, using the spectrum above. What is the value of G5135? 2.2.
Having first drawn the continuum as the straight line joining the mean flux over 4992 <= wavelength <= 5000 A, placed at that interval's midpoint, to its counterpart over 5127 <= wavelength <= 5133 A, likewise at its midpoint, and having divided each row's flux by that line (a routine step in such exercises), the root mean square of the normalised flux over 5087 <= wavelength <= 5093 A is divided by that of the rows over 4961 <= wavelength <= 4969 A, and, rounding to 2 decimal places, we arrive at 1.22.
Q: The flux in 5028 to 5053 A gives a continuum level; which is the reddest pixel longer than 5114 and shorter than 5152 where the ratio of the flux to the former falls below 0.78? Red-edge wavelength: 5151.28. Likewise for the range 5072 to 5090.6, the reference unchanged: 5089.97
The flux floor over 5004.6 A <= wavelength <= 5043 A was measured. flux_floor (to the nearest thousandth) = 3.293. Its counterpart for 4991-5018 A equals 3.119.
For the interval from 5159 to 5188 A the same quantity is 1.471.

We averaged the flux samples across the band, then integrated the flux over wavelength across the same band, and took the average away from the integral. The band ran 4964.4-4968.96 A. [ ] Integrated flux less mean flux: 9.9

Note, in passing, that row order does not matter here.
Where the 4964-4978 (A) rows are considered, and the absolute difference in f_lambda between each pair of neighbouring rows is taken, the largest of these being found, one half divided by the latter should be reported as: 15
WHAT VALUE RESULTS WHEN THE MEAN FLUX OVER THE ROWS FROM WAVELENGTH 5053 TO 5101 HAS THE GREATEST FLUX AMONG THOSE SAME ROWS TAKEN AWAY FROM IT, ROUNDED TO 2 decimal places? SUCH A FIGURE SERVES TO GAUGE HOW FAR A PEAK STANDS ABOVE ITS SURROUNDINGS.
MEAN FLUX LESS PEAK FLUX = -0.36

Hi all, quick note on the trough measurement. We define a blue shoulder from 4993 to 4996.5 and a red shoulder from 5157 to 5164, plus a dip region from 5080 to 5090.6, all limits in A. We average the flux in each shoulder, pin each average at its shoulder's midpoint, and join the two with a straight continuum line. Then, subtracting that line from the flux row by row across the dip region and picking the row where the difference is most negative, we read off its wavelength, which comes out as 5089.97 A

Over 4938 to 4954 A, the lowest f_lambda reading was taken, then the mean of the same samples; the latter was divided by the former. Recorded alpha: 1.01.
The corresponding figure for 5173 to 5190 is 1.10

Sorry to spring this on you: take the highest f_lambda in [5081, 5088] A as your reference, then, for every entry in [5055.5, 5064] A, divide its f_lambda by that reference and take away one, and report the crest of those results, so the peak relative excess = 0.15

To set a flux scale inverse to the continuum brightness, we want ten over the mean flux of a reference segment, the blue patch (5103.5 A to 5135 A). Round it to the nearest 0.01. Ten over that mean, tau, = 4.38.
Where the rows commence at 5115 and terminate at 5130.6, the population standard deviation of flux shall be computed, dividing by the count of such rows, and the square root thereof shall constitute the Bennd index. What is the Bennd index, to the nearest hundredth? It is 0.16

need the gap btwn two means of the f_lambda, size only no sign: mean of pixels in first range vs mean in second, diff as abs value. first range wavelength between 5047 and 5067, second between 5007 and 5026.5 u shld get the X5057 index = 1.0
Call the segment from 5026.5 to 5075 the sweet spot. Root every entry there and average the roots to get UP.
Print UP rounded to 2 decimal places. 1.76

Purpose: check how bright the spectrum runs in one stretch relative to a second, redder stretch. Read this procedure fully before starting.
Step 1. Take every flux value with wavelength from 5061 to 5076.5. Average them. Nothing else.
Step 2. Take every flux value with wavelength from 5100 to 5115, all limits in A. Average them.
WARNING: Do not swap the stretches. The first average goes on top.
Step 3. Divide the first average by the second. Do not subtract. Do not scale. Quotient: 1.14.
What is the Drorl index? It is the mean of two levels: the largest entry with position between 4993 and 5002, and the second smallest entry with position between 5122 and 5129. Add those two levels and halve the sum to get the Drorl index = 2.8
